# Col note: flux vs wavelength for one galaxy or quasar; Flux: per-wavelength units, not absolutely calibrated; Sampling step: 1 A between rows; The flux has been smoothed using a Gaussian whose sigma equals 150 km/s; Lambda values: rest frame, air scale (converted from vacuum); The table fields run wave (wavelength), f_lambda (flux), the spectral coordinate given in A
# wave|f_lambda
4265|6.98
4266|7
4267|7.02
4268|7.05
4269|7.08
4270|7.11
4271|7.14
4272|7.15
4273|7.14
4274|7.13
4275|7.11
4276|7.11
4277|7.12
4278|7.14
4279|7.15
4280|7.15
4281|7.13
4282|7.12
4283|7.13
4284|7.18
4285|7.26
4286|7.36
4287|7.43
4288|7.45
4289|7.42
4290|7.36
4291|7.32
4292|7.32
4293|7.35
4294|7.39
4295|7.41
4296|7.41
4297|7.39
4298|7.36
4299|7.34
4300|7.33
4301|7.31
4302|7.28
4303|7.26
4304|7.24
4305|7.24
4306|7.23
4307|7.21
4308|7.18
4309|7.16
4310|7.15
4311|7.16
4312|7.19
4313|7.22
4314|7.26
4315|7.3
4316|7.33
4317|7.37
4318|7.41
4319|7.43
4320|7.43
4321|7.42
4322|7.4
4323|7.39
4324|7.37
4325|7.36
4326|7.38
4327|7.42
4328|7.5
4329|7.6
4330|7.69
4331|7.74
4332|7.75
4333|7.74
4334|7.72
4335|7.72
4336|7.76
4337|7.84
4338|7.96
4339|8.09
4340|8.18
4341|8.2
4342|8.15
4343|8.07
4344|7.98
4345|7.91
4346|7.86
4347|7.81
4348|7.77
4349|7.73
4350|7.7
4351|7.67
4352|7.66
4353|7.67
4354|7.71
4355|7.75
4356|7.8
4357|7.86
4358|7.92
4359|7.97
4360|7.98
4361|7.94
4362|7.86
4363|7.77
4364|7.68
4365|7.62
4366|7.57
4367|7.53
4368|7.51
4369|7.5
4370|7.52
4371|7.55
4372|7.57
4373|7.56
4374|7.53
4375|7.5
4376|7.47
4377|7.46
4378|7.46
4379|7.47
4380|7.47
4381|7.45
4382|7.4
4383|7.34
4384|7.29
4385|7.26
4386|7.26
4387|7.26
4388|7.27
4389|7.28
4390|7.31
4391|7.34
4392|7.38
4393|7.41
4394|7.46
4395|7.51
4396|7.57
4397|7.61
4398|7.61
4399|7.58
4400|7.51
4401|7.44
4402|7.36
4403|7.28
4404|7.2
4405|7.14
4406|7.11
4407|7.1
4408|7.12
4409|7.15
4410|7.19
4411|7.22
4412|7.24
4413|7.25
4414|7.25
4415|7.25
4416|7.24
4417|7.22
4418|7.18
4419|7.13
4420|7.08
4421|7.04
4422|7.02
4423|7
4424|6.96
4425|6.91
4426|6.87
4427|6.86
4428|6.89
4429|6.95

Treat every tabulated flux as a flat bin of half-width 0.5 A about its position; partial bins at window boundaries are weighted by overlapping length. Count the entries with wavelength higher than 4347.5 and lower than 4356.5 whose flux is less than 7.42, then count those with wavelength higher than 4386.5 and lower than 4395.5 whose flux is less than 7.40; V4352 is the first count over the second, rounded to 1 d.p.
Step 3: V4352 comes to 0.0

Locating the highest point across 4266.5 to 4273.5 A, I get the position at 4272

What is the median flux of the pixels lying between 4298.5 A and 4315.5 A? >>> 7.2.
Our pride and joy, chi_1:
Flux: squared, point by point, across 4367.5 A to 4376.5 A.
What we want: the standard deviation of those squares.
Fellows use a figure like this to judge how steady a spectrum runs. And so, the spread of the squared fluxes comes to 0.5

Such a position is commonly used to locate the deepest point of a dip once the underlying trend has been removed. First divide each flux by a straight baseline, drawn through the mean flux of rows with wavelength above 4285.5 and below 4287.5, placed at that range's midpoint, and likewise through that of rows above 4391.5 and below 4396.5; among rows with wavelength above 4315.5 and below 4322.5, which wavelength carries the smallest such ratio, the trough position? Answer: 4316 A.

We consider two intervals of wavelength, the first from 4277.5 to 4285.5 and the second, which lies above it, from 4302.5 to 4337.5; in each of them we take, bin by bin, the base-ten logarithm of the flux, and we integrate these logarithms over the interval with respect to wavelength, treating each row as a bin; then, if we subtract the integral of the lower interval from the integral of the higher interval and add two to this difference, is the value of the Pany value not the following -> 26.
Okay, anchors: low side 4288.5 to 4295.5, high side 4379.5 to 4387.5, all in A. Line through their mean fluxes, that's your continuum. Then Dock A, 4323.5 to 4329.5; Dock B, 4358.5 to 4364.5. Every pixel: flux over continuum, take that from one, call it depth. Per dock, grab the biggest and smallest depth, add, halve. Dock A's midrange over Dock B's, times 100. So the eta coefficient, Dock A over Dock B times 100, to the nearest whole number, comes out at 25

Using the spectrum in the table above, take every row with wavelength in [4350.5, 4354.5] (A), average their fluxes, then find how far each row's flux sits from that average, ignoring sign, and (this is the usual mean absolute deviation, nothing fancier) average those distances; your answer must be 0.016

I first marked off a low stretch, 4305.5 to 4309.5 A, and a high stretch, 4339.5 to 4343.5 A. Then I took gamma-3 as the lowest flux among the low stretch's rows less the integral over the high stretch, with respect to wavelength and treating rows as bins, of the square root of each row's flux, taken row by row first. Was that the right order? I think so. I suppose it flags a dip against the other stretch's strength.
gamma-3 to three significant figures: -4.26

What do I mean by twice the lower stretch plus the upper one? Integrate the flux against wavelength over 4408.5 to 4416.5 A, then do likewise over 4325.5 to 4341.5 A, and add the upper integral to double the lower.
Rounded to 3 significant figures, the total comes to 306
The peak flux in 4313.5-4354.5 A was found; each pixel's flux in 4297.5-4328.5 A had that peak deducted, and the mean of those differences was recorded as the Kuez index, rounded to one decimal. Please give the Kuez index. -0.9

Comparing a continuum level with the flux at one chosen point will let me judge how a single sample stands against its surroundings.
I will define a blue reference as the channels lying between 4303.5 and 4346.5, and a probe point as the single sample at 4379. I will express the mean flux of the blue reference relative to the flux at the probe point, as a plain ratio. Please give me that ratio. 1.01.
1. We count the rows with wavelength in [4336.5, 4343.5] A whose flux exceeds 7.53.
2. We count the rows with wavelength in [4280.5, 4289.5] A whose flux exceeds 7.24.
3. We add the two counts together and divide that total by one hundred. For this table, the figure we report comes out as 0.120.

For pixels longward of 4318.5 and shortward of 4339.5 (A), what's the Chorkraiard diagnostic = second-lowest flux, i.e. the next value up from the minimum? 7.37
